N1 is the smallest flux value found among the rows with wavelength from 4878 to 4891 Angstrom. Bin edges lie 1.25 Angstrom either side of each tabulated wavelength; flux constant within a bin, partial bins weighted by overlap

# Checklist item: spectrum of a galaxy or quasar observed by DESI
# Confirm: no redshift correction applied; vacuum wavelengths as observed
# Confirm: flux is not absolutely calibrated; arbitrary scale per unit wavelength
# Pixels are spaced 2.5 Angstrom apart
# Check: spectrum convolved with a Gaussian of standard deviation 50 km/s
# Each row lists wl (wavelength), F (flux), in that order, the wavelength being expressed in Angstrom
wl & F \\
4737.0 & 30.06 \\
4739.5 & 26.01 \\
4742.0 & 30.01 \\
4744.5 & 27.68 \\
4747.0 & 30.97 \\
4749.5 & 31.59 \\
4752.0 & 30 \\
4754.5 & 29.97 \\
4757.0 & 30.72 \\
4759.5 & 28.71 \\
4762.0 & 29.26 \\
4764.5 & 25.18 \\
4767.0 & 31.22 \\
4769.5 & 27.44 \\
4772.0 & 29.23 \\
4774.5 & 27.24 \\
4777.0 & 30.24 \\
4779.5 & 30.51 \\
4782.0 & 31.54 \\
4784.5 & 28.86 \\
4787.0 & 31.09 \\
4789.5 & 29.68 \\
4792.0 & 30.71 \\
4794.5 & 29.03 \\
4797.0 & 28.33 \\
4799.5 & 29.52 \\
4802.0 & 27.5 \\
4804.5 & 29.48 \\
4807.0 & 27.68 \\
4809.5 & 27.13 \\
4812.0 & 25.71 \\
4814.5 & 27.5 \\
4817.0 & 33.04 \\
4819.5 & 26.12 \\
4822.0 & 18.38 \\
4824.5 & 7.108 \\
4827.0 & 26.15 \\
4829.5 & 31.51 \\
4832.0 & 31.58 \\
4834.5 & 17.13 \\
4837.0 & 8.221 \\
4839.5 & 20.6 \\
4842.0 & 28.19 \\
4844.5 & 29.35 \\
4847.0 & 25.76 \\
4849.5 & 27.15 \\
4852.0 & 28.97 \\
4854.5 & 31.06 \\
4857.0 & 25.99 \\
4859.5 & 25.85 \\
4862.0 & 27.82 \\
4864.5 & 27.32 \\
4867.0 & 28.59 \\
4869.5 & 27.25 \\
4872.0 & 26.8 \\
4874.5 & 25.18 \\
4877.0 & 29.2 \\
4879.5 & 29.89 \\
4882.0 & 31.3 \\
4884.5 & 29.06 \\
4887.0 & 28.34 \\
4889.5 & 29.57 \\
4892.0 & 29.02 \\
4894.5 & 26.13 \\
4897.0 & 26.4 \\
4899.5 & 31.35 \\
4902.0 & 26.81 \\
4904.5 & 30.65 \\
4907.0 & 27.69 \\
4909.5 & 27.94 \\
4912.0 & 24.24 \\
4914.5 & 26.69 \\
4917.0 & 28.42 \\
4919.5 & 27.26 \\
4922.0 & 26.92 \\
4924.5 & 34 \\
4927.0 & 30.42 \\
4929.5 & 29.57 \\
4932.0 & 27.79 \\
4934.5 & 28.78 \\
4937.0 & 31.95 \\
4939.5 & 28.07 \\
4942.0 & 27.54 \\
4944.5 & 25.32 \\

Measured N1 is 28.34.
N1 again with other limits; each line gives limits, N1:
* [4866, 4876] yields 25.18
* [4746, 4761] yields 28.71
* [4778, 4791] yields 28.86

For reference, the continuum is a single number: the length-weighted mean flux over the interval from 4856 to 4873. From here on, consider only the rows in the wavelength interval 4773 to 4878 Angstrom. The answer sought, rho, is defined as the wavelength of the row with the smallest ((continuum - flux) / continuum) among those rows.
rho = 4817.0 Angstrom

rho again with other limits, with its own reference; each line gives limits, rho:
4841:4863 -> 4854.5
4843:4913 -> 4899.5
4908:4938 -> 4924.5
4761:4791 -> 4782.0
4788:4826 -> 4817.0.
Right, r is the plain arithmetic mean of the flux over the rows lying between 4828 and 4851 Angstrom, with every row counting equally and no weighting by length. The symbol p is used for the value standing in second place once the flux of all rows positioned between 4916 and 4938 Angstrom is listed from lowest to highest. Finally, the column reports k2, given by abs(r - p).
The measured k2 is 2.9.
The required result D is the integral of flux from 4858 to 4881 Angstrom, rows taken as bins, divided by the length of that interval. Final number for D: 27.6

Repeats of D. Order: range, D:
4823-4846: 22.2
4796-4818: 28.4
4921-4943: 29.5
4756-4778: 28.8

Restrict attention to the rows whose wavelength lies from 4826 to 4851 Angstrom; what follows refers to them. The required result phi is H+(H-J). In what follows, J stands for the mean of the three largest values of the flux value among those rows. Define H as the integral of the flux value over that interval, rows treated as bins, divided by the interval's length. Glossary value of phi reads 18.4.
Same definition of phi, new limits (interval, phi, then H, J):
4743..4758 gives 29.2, 30.1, 31.1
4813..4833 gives 18.2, 25.1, 32.0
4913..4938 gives 26.1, 29.1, 32.1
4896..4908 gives 27.4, 28.6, 29.9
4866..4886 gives 26.7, 28.4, 30.1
